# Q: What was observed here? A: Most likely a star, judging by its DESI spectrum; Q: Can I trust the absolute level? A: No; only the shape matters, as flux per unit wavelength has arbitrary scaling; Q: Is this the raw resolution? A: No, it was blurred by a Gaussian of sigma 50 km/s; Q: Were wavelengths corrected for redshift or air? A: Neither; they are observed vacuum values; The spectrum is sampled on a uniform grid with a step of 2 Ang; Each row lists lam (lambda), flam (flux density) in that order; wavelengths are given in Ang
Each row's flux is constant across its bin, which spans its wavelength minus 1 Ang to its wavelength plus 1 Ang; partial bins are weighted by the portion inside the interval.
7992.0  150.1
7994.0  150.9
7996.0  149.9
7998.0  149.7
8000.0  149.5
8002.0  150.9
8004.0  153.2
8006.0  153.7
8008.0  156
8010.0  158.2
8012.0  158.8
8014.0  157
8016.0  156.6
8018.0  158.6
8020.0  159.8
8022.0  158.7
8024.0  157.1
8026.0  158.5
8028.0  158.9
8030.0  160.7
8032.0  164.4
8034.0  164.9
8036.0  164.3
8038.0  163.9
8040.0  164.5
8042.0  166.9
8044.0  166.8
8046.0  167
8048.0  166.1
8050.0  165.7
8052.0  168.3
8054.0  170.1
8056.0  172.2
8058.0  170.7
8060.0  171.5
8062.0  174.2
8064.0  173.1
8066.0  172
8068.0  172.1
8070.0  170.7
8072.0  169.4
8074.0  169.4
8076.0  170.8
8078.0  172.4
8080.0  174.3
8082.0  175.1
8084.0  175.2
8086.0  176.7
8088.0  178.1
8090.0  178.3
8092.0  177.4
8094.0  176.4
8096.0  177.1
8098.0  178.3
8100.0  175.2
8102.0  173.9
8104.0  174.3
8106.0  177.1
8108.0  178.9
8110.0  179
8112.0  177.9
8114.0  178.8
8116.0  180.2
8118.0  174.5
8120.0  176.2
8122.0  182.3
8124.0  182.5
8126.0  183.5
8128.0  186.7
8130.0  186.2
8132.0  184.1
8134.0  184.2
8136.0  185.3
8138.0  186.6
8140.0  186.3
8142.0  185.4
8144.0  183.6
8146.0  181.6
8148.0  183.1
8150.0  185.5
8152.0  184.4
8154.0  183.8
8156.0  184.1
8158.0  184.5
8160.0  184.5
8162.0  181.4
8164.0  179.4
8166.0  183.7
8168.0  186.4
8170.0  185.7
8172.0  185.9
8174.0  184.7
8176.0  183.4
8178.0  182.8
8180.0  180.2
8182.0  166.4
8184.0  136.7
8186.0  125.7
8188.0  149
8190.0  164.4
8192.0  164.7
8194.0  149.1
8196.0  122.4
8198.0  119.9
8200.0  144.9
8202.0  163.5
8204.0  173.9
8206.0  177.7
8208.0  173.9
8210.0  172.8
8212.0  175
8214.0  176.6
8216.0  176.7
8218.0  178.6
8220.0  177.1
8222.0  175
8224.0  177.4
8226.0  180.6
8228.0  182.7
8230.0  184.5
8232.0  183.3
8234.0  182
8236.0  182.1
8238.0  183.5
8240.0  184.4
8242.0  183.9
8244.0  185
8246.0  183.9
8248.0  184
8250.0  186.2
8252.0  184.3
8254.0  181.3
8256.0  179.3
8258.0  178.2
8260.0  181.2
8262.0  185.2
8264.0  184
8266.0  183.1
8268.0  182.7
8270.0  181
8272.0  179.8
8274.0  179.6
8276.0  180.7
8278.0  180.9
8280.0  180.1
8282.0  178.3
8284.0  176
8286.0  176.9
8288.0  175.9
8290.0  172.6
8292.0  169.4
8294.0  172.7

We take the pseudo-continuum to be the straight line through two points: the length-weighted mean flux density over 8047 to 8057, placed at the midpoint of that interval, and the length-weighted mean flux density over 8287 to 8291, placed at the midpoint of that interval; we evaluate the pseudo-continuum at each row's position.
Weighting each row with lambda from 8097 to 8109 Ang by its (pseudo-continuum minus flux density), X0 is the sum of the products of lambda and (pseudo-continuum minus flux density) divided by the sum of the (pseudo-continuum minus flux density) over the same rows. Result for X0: 8103.2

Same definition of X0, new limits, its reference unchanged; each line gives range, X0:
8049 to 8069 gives 8063.2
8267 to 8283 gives 8274.3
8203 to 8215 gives 8209.2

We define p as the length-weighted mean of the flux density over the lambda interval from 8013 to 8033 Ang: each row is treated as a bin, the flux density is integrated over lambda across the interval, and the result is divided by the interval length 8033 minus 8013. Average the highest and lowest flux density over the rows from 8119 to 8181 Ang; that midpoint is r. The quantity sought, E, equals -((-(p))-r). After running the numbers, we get 340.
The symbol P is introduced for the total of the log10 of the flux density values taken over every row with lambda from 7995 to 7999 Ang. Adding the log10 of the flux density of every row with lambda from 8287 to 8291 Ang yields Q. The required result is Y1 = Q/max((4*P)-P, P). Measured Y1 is 0.3434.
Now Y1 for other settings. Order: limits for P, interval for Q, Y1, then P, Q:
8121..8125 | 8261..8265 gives 0.3341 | 4.52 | 4.53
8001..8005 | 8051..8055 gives 0.3404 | 4.36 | 4.46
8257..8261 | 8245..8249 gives 0.3348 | 4.51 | 4.53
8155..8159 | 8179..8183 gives 0.3294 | 4.53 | 4.48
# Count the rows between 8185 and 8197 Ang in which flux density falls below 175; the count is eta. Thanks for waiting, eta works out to 6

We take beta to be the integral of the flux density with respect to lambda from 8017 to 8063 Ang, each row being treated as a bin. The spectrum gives 7588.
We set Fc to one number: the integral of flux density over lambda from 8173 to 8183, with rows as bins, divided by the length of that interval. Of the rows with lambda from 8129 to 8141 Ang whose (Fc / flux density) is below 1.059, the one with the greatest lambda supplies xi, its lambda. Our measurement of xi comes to 8140.0 Ang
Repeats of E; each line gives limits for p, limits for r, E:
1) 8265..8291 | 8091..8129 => 359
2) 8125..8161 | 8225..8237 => 367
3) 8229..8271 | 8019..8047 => 345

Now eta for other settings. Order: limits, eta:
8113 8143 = 1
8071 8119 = 8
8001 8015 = 7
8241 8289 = 0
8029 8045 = 8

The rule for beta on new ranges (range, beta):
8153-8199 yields 7738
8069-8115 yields 8069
